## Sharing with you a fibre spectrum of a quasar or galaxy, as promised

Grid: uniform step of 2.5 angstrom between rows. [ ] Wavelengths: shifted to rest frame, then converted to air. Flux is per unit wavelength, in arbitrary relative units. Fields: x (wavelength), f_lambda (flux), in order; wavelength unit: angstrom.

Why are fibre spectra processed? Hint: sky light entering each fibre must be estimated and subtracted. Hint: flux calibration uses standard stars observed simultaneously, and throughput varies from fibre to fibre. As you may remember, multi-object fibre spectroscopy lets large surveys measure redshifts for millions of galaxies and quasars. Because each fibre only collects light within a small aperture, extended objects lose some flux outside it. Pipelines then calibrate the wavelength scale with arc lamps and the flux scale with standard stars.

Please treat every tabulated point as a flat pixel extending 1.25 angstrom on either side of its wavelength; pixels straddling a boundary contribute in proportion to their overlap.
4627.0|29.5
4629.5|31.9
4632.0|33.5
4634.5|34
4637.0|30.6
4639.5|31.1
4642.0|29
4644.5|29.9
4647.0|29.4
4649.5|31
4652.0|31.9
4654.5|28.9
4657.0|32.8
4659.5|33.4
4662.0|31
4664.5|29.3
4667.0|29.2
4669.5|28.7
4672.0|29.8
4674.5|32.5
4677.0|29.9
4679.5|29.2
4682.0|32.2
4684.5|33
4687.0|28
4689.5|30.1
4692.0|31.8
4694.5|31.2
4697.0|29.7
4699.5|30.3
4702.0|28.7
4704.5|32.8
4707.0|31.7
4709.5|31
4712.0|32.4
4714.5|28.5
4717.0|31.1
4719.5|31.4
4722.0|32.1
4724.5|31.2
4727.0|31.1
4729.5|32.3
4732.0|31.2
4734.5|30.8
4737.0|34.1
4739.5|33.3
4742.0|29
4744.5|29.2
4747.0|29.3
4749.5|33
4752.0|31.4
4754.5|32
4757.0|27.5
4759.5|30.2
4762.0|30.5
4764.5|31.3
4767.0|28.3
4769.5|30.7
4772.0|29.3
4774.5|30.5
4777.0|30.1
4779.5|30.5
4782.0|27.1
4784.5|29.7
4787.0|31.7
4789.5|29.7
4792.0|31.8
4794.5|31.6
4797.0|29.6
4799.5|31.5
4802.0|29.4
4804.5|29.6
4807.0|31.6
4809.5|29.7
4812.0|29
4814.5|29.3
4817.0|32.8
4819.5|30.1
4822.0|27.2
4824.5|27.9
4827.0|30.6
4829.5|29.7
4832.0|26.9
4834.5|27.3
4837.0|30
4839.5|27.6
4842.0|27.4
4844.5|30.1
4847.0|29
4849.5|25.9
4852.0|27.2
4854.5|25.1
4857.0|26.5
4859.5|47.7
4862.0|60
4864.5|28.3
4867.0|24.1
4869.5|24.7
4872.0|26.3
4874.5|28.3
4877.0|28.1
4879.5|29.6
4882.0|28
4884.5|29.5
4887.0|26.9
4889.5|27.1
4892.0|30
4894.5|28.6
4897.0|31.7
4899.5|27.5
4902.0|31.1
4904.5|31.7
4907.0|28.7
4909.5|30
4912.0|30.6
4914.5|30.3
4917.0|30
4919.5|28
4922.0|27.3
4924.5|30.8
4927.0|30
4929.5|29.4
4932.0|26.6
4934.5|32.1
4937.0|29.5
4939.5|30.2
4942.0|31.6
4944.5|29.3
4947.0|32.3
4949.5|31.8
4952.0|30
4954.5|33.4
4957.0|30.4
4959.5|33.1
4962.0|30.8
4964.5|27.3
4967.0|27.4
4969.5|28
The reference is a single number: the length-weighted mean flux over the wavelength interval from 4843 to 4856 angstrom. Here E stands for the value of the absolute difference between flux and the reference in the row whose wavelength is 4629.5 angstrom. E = 4.46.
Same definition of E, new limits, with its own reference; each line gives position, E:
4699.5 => 2.86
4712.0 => 4.96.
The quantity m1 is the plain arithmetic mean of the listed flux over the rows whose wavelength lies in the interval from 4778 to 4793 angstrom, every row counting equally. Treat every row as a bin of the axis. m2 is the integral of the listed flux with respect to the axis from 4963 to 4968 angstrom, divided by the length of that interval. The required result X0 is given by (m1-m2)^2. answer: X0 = 6.6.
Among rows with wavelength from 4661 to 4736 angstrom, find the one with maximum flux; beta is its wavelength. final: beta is 4684.5 angstrom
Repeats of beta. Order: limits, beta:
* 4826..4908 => 4862.0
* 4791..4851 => 4817.0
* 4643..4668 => 4659.5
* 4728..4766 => 4737.0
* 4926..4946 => 4934.5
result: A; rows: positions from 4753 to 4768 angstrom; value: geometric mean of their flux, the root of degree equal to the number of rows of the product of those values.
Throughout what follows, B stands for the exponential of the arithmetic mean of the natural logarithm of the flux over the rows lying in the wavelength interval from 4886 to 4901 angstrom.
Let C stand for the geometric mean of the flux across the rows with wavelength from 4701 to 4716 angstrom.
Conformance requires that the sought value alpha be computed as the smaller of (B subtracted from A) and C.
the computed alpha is 1.3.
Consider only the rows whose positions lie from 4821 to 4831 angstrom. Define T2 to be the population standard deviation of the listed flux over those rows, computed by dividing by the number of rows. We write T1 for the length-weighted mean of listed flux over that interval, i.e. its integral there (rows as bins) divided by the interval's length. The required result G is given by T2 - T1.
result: -27.5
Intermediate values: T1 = 28.8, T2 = 1.36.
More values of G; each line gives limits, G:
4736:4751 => -29.1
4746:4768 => -28.8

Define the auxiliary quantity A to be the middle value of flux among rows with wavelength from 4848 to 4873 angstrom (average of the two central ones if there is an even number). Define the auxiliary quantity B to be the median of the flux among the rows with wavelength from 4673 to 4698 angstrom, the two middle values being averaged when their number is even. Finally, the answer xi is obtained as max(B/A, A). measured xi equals 26.4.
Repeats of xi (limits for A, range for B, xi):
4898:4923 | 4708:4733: 30.0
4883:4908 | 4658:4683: 29.1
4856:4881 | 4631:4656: 28.2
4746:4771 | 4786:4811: 30.6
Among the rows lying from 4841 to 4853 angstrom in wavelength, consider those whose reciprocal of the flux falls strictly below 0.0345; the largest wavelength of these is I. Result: 4847.0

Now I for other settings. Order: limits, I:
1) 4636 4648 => 4647.0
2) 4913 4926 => 4924.5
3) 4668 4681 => 4679.5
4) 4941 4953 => 4952.0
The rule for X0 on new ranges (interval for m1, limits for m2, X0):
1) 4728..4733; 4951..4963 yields 0.0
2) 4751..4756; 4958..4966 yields 1.9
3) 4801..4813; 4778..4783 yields 0.8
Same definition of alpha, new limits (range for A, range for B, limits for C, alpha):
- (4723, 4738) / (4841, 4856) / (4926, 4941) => 4.4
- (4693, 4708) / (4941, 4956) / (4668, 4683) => -0.7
